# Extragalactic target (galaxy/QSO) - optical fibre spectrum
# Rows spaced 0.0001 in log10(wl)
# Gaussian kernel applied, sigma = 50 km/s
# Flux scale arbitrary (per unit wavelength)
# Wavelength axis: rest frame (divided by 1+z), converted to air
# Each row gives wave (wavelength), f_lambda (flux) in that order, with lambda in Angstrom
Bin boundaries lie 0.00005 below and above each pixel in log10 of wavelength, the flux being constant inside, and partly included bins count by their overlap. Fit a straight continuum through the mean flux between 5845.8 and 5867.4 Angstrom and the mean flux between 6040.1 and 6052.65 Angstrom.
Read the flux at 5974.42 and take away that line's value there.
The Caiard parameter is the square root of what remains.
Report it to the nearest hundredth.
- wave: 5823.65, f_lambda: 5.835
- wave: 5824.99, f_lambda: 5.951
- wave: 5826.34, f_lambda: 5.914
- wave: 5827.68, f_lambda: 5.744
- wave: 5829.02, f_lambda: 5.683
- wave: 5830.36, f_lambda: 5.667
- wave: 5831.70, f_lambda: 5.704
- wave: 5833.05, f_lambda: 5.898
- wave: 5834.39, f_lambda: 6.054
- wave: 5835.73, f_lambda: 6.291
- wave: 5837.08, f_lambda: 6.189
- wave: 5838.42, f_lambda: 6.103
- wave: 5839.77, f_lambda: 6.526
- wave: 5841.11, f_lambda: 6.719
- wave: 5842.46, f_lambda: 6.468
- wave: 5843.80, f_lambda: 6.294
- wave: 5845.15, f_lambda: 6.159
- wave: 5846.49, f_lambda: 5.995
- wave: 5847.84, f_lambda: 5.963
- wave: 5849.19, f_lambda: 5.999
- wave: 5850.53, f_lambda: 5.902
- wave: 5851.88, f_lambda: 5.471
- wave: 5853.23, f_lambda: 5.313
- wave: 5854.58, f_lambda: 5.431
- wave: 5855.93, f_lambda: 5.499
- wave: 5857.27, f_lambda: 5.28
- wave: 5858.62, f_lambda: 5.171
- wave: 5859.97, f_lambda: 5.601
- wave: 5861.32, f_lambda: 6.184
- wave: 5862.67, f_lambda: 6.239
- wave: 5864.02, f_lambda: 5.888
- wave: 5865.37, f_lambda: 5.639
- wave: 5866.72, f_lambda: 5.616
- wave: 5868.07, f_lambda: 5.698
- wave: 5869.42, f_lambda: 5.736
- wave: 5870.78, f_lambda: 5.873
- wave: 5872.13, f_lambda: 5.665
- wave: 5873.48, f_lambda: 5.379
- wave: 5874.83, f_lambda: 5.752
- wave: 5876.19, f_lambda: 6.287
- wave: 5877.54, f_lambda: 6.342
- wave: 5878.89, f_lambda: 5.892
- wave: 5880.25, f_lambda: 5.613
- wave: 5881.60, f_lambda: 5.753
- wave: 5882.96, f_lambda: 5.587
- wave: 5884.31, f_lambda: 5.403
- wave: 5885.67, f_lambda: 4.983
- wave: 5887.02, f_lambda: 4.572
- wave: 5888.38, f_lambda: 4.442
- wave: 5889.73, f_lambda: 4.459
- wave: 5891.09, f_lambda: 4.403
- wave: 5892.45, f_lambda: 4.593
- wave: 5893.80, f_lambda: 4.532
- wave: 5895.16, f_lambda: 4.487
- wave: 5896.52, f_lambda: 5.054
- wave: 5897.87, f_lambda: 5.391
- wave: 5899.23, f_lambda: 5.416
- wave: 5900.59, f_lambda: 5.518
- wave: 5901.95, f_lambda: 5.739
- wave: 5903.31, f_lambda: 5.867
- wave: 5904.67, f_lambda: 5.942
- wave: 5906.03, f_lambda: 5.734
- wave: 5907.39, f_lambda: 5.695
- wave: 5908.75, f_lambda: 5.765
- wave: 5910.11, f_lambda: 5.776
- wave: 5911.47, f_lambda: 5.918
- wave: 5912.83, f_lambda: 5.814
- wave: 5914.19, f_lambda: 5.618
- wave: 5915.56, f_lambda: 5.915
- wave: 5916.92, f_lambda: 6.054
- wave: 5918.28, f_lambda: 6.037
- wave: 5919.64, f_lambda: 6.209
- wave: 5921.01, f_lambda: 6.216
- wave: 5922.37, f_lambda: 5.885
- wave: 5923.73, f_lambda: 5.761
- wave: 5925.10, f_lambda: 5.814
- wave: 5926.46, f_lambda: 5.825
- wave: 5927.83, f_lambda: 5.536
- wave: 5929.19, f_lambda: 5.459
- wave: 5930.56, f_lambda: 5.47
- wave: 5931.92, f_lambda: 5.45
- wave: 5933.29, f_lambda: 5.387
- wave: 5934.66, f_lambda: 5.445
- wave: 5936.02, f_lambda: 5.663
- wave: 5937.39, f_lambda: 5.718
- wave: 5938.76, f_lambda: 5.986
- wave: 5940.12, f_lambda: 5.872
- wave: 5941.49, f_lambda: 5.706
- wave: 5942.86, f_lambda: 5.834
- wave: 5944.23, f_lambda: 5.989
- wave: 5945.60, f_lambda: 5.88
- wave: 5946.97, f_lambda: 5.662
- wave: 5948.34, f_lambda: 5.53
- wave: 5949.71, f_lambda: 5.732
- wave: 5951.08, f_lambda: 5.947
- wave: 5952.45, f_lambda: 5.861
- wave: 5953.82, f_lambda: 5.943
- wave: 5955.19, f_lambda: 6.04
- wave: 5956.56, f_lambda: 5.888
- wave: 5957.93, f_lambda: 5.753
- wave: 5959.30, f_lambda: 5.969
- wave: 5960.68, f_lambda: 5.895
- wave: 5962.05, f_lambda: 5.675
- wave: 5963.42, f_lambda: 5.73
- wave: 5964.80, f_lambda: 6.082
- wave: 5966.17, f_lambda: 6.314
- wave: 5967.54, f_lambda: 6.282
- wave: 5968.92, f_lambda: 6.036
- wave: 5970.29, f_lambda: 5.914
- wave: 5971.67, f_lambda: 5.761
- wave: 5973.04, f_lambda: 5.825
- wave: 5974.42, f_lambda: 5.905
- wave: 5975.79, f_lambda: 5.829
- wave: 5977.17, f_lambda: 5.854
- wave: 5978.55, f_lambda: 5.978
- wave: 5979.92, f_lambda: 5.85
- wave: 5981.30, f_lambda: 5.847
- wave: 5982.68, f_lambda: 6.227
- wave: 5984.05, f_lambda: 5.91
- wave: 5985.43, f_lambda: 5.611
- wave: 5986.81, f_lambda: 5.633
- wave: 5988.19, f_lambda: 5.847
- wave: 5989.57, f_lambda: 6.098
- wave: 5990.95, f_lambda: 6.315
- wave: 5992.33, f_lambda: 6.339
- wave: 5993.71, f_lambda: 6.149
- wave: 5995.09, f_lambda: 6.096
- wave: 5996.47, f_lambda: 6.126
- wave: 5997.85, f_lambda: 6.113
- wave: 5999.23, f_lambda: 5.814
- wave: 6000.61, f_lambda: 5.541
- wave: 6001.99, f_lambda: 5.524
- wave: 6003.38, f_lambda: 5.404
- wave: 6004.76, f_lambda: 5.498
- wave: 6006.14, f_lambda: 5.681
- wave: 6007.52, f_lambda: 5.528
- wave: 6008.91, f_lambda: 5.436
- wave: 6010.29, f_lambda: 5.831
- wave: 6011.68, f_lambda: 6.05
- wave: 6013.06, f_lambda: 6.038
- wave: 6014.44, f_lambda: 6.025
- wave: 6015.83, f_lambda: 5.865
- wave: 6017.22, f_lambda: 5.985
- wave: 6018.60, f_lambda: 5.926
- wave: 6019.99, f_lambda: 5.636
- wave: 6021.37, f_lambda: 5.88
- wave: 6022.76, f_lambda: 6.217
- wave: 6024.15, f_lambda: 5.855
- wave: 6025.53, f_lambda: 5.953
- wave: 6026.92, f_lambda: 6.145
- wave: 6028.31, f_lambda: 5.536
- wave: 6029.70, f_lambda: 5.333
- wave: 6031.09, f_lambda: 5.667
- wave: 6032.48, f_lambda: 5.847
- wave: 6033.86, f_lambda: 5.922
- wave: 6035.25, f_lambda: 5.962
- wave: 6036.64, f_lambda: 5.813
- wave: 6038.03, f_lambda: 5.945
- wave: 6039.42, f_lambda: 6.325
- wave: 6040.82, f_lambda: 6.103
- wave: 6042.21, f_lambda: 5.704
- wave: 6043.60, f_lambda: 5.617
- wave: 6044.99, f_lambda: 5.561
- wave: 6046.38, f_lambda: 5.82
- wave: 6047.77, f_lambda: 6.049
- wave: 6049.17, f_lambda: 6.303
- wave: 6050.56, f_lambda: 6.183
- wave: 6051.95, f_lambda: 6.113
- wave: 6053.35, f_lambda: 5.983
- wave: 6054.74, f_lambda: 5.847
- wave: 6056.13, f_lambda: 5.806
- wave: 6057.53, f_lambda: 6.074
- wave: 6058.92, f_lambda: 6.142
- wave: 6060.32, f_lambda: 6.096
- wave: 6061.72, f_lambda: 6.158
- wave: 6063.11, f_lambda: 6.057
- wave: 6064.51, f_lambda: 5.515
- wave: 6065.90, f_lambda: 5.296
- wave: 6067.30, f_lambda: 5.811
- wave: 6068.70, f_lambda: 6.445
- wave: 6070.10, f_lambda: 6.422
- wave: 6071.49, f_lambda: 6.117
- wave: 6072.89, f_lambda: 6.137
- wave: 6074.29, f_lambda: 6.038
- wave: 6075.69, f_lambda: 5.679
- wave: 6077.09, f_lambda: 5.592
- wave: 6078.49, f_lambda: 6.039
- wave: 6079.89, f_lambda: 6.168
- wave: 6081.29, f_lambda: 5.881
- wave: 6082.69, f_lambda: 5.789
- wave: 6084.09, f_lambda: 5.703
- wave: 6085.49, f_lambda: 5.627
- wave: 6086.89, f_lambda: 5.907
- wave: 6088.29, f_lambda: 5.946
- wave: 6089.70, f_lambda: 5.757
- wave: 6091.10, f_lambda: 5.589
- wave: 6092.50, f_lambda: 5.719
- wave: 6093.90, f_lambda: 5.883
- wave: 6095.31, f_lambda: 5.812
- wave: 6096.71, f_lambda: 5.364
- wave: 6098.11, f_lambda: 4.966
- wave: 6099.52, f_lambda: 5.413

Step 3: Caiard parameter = 0.24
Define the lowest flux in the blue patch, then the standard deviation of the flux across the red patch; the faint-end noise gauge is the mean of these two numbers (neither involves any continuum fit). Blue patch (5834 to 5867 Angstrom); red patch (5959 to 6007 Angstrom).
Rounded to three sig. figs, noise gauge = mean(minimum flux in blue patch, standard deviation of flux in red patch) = 2.71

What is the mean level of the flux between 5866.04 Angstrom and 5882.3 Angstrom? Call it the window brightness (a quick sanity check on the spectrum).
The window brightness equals 5.80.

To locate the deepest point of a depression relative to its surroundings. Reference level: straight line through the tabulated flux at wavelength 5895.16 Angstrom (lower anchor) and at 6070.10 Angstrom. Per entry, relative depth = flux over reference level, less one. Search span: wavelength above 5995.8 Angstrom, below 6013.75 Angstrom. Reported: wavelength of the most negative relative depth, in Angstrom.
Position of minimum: 6008.91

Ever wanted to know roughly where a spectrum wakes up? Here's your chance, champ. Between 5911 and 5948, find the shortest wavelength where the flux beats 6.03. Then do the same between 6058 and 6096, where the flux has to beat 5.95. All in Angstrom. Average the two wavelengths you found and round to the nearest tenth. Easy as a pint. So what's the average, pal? 5987.9 Angstrom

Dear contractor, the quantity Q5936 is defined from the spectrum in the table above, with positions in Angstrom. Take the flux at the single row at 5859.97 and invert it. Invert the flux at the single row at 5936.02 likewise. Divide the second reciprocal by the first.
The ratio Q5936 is 0.989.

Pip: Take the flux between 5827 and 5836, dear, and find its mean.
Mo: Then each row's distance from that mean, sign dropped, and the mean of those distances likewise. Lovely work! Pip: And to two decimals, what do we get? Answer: 0.19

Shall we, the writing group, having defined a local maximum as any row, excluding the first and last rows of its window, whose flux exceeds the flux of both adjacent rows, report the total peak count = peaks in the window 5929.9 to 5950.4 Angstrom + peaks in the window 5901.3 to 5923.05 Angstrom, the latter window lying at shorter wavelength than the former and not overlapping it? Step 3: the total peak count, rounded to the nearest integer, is 6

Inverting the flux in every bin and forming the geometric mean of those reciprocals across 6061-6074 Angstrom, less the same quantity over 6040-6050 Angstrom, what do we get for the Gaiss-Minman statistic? -0.003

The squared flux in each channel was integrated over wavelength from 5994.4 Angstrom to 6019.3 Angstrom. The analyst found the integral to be 840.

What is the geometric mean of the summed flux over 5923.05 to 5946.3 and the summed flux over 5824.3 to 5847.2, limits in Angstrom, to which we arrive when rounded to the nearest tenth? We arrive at 100.0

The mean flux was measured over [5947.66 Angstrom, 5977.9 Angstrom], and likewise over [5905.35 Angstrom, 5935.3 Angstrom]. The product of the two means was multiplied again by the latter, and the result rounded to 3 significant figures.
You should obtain 196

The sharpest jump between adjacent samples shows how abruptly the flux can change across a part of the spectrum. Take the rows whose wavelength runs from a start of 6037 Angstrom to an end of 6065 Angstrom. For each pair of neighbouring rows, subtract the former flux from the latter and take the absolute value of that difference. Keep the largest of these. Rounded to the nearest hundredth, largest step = 0.54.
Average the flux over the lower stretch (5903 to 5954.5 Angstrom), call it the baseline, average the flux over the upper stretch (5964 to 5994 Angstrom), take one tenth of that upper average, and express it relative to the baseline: 0.103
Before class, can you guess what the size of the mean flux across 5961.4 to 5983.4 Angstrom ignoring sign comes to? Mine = 5.9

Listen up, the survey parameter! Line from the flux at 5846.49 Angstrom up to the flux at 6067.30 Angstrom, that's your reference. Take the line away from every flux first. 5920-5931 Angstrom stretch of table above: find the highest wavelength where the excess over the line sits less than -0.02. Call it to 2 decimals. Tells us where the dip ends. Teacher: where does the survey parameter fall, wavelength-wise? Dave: 5930.56 Angstrom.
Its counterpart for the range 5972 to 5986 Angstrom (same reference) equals 5985.43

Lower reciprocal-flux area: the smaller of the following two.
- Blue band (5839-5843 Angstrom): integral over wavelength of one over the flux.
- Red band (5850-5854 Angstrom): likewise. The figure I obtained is 0.61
